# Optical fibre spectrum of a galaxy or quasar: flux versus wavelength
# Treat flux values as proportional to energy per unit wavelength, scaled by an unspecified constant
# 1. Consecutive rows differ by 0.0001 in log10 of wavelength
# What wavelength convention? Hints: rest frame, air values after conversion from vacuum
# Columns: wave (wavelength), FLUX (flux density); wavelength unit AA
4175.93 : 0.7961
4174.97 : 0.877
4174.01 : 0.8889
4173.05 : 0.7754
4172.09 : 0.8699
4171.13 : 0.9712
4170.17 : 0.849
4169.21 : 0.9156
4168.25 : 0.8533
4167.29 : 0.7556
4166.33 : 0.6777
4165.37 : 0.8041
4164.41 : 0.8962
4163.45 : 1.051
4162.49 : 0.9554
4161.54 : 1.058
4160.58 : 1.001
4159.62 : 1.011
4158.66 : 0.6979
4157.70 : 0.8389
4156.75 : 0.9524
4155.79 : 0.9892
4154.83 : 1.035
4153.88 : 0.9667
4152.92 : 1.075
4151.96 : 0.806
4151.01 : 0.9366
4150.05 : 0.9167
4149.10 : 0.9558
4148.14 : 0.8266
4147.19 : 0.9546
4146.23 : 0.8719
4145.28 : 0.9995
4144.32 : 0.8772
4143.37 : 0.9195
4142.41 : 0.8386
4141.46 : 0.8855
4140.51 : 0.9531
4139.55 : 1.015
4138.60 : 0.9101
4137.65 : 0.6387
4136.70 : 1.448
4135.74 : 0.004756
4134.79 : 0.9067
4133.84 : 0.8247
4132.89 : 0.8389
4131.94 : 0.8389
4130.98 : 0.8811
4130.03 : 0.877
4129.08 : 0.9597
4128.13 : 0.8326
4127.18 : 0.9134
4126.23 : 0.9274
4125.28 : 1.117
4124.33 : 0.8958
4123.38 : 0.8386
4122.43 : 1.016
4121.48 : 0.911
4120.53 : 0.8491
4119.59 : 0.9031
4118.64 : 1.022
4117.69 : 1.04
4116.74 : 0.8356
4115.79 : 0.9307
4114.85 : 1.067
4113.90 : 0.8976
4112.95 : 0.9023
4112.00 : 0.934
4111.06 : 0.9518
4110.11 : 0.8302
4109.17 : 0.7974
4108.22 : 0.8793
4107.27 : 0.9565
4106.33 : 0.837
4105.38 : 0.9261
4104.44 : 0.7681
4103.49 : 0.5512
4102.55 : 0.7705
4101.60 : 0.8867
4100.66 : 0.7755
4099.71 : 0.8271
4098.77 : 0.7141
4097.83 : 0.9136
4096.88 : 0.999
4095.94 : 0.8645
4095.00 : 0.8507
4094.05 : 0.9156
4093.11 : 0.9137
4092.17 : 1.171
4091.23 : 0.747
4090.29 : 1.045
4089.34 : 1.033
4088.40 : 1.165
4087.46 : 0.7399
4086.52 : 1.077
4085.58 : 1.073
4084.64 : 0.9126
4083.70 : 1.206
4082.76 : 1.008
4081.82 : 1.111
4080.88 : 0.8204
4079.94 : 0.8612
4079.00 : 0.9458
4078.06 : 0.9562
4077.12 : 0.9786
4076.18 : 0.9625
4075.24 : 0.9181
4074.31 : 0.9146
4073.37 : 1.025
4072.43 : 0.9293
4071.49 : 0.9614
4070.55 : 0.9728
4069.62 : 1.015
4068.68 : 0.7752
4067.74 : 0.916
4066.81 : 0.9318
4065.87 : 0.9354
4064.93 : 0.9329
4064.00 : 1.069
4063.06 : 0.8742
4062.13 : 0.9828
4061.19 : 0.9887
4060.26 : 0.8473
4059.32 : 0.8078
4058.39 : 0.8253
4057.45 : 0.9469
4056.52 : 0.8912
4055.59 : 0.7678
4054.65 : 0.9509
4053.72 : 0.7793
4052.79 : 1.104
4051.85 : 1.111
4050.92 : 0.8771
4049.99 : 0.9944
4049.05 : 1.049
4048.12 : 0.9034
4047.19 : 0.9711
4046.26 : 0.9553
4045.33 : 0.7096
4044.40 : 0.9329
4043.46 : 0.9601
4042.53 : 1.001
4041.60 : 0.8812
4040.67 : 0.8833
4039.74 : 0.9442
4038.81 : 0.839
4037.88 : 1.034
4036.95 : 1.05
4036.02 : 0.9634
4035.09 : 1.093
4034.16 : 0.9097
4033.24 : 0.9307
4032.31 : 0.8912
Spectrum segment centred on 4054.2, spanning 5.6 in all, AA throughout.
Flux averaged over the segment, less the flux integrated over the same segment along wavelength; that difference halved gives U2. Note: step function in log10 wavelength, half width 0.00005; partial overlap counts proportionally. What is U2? -2.15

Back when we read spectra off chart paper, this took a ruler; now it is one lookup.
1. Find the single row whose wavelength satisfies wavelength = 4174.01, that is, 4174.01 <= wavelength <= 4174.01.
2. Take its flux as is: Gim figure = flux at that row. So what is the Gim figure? 0.8889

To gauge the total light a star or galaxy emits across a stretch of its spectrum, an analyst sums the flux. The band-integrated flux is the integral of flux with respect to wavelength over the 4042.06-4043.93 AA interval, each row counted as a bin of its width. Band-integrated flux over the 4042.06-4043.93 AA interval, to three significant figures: 1.83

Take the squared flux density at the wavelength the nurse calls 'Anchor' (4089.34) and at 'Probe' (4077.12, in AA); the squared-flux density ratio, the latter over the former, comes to 0.90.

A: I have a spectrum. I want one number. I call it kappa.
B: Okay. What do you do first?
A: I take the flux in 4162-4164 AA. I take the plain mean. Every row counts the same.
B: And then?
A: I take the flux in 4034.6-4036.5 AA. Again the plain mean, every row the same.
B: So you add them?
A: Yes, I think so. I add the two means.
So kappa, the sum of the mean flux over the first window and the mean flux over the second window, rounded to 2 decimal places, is 2.03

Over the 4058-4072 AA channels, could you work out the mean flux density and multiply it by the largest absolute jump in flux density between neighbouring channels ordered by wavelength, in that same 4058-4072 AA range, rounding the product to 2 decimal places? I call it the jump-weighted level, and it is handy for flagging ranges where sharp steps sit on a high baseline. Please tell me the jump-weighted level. 0.22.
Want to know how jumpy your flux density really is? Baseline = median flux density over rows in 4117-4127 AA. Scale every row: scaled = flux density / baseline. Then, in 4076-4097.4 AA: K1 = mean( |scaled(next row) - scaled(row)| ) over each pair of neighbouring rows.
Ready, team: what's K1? 0.16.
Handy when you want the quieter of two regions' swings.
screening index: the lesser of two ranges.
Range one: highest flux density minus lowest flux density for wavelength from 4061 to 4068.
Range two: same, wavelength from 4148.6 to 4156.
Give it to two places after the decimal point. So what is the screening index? 0.19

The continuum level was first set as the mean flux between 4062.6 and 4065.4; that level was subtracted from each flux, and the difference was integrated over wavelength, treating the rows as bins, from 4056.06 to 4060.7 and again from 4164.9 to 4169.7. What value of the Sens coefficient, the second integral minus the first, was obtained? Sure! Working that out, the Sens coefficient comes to -0.31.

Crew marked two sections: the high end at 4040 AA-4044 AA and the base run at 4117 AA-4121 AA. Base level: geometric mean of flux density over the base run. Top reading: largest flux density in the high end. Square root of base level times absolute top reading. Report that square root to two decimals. 0.98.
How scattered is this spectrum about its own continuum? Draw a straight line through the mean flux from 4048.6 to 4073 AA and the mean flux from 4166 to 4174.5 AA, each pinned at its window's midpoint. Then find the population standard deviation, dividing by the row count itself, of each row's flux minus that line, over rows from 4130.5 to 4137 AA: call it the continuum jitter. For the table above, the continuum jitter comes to 0.39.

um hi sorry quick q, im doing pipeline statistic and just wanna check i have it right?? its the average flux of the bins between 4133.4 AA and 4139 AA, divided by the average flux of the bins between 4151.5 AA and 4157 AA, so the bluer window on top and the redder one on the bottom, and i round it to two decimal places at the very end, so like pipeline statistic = 0.81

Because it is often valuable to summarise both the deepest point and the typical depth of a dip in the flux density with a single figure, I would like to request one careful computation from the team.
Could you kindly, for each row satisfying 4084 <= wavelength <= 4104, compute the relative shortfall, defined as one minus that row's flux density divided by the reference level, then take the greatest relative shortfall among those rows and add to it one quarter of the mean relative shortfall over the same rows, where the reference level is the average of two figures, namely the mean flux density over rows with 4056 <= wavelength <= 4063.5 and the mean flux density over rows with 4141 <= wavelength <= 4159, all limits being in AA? 0.39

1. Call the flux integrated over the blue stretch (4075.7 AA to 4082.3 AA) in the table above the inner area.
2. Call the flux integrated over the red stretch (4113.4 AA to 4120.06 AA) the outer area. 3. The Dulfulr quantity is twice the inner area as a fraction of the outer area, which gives 1.96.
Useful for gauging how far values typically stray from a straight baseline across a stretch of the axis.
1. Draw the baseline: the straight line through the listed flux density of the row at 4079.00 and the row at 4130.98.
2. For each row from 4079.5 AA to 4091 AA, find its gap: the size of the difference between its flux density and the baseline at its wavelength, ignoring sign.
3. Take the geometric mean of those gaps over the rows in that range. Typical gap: 0.12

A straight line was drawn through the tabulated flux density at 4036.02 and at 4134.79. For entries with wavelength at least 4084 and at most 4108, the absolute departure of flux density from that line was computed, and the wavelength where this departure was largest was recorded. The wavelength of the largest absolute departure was 4103.49 AA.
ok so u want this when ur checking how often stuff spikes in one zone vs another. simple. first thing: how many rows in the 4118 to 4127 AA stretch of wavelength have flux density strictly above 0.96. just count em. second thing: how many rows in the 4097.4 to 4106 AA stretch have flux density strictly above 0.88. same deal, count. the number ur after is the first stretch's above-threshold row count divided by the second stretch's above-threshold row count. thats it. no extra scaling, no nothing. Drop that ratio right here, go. 1.0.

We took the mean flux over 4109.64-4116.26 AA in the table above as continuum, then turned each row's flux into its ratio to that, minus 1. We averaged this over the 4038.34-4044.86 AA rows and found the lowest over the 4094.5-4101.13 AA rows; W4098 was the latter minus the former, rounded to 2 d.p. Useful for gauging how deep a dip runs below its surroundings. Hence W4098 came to -0.22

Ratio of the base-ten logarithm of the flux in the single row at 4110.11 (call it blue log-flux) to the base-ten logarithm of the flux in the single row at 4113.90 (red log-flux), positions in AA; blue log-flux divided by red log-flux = 1.7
